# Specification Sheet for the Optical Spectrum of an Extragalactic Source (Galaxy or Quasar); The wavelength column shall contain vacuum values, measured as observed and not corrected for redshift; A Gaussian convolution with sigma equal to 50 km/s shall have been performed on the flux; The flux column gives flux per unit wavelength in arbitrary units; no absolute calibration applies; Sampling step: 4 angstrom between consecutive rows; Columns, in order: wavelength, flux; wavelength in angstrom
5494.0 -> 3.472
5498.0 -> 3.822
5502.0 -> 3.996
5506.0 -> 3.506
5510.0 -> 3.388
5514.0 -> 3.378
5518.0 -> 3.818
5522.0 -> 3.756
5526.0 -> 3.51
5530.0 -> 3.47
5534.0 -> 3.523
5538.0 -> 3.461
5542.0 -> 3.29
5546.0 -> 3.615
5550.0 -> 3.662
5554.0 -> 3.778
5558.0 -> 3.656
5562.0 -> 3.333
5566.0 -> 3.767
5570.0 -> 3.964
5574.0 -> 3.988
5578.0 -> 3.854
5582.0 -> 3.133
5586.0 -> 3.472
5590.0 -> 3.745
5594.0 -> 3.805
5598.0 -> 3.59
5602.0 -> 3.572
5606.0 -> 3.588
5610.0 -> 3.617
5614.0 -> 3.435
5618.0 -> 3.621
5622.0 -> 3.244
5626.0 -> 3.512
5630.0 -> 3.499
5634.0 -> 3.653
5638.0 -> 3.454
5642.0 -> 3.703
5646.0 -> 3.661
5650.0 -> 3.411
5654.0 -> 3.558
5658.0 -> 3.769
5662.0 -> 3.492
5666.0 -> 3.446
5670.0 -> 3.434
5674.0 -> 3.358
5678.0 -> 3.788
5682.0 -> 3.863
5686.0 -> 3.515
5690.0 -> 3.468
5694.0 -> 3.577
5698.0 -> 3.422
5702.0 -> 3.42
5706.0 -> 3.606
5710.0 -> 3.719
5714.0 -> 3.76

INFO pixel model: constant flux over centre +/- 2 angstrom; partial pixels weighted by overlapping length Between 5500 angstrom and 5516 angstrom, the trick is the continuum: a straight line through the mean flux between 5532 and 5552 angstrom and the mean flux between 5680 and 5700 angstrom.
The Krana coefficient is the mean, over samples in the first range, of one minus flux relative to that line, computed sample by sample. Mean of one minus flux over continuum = -0.020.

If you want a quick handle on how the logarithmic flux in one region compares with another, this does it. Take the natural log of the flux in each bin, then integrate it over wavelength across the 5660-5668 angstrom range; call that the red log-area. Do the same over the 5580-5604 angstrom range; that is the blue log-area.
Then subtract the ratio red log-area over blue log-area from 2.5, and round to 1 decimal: 2.2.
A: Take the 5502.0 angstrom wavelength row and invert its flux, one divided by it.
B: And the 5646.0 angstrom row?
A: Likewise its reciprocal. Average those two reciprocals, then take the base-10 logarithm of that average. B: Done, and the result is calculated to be -0.582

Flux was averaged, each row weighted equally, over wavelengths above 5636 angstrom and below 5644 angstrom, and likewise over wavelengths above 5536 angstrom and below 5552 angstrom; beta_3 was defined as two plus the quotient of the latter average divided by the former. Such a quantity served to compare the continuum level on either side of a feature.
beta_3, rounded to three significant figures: 2.98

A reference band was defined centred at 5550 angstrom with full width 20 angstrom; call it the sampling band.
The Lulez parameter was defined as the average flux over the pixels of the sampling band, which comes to 3.60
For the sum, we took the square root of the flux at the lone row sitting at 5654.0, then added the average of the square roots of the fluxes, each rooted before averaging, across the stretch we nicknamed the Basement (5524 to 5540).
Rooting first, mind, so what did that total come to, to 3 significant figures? 3.75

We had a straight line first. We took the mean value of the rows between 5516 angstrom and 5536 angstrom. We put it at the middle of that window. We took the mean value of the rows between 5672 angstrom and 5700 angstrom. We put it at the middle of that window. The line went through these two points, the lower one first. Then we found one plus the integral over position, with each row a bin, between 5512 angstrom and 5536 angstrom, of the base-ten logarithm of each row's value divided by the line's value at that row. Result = 0.87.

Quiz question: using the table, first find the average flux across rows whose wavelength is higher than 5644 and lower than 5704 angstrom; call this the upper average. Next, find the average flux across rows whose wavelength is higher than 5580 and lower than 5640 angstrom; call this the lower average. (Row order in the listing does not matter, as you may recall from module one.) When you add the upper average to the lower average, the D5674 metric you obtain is 7.075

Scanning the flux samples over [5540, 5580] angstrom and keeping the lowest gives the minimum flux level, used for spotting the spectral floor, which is 3.29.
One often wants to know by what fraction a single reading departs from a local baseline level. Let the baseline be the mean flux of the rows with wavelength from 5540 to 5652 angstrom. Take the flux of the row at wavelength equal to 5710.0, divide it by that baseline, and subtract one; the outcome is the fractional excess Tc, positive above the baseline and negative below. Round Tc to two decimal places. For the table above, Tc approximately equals 0.03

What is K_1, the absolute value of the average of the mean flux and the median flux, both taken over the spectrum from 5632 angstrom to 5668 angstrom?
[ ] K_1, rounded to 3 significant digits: 3.56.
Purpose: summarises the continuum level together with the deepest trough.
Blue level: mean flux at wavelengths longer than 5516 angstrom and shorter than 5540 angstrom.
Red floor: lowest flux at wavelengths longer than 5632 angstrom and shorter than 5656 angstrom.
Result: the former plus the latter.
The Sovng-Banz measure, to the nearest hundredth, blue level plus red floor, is 7.00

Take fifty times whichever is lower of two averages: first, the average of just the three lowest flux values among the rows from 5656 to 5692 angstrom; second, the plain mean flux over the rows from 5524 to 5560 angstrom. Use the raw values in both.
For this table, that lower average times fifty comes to 170.6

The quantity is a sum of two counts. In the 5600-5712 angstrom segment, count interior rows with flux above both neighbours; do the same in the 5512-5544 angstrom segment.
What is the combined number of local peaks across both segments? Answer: 10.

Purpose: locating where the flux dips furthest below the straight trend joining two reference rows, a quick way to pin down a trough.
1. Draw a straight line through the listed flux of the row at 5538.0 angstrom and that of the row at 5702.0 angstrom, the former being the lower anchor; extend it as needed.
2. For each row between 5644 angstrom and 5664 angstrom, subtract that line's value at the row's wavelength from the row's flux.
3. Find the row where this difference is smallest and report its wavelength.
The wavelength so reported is 5650.0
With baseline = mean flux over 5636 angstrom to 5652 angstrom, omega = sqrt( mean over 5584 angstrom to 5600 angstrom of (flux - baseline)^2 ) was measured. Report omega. 0.16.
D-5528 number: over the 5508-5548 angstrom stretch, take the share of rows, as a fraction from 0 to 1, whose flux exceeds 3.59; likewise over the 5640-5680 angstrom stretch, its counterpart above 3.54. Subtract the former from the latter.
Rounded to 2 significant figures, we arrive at 0.20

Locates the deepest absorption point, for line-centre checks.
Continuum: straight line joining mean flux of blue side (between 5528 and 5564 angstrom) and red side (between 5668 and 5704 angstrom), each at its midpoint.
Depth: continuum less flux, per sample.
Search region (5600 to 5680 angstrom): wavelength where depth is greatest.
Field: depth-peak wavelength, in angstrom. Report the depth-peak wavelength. 5622.0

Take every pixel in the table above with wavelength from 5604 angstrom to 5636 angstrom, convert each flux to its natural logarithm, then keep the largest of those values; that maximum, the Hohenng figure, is 1.30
